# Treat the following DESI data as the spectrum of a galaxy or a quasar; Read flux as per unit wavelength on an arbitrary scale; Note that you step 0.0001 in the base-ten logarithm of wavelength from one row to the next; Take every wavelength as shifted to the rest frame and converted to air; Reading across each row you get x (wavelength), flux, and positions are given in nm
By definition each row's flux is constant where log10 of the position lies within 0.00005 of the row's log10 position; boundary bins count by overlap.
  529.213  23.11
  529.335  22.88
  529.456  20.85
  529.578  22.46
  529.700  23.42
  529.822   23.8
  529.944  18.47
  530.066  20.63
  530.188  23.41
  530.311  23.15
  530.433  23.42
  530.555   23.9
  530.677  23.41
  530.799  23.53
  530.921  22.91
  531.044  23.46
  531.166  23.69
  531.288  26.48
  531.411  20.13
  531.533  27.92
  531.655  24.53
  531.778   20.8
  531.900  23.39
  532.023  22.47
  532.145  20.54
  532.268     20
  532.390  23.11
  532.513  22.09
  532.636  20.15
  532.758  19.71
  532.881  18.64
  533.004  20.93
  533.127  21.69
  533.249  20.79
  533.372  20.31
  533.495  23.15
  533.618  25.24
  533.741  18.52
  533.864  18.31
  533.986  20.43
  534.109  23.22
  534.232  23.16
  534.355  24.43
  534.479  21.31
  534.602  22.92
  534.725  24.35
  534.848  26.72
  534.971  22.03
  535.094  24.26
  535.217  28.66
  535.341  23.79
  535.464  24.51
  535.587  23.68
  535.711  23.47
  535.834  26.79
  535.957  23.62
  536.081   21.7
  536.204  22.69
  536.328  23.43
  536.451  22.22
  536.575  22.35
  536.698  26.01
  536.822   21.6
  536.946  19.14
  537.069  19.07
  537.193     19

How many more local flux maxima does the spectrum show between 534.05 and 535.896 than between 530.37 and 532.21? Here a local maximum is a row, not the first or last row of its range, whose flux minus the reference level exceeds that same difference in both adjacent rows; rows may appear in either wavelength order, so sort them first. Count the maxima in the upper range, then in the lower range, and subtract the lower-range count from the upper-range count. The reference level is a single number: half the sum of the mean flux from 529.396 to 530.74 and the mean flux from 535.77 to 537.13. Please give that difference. -1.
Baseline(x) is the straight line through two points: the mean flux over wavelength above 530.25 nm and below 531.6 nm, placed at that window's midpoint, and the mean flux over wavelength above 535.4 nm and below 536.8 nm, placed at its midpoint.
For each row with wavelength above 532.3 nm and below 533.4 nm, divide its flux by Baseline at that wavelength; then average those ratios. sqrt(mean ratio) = 0.94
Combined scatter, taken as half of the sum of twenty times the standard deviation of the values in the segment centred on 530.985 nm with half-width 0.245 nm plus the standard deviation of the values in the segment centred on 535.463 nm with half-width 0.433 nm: 4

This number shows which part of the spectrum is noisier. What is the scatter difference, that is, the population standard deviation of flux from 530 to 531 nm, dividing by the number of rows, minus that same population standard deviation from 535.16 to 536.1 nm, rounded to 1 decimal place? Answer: -1.1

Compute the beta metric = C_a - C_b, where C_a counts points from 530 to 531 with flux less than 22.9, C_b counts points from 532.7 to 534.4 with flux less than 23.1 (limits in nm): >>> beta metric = -8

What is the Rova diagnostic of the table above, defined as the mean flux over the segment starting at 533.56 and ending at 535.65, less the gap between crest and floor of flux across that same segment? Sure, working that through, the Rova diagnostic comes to 12.9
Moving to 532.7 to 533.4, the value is 17.3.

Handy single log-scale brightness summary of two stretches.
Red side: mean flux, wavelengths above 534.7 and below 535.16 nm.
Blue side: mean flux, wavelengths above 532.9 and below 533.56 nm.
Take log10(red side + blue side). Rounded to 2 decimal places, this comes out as 1.66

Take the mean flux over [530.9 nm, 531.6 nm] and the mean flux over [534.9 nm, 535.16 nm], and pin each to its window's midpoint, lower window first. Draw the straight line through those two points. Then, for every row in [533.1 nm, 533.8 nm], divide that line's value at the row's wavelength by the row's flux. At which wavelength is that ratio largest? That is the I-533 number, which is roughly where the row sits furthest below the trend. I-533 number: 533.741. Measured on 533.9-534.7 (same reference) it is 533.986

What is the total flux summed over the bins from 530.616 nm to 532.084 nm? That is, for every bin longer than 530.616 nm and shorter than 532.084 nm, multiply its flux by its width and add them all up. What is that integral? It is 34.6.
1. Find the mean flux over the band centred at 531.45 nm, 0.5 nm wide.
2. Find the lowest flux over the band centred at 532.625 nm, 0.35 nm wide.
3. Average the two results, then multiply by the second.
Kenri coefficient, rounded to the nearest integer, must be 438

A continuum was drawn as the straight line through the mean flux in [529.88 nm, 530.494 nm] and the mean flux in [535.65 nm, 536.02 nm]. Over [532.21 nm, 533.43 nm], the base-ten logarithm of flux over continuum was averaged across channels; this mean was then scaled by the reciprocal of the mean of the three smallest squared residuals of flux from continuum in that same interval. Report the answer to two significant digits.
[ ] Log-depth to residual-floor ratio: -0.043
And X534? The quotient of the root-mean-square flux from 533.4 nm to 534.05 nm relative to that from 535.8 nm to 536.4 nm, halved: 0.45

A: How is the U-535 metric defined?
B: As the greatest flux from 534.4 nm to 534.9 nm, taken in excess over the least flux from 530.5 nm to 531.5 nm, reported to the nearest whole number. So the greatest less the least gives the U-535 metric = 7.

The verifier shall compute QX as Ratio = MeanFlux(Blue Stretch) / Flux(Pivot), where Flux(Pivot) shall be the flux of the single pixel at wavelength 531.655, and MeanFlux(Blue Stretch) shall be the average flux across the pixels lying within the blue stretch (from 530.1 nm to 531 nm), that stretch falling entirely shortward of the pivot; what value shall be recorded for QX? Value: 0.95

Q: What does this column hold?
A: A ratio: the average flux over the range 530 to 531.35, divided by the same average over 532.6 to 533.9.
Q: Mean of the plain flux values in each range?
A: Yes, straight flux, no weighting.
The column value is 1.13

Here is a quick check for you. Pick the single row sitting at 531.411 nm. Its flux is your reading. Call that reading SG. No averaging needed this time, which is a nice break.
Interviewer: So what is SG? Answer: 20.13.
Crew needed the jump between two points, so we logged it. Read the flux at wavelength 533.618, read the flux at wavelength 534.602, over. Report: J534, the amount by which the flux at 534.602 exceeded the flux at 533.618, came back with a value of -2.3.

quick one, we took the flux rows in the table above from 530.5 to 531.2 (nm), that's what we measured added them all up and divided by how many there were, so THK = 23.5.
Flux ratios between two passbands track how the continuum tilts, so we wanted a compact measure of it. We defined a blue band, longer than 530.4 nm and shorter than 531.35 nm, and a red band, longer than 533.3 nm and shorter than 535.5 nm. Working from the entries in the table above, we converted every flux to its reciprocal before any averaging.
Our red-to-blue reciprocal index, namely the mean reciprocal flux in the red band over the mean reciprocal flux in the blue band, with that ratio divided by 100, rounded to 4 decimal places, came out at 0.0105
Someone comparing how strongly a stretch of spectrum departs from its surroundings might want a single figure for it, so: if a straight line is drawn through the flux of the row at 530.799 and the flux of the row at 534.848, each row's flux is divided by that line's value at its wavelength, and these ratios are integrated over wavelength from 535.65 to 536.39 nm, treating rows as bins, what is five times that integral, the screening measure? 3.16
